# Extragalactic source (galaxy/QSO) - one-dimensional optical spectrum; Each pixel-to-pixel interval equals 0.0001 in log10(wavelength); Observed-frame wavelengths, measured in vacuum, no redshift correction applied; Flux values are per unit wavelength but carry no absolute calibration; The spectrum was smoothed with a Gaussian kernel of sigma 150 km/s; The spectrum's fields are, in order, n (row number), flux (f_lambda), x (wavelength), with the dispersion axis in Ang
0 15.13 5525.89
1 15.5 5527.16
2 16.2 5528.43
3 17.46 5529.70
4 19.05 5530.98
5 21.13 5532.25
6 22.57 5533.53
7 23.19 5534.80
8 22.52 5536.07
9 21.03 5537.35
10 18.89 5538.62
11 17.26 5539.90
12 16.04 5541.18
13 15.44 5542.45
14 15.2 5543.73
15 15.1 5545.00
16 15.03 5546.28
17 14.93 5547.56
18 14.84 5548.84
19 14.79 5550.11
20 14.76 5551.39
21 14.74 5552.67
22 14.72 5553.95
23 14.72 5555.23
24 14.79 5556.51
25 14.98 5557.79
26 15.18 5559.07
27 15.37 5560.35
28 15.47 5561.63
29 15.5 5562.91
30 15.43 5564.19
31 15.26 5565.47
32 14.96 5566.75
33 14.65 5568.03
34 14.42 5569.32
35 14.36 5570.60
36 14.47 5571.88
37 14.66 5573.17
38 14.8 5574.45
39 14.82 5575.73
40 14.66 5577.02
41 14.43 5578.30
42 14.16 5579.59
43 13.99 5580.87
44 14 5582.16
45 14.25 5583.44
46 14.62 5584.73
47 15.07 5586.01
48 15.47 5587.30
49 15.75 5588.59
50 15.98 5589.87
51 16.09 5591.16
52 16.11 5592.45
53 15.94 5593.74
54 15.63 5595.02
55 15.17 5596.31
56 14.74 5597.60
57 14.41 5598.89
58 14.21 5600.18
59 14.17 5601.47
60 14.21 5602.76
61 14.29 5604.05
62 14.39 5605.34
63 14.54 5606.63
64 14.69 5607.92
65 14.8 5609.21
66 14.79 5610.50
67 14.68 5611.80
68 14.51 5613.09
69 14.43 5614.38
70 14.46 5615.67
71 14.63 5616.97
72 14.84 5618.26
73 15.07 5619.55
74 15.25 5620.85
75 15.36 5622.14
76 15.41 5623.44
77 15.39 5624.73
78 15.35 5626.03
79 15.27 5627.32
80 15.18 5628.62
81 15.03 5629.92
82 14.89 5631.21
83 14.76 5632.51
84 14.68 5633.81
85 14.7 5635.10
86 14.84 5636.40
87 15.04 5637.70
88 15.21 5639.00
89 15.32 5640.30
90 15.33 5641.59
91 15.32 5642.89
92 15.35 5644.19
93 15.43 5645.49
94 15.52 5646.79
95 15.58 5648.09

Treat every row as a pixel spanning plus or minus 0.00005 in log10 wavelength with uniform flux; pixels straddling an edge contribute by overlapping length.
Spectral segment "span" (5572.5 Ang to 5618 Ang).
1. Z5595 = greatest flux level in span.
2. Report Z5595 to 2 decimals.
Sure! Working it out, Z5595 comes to 16.11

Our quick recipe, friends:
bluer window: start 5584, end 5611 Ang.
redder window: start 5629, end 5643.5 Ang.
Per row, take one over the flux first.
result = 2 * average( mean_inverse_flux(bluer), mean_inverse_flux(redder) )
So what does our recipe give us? 0.1334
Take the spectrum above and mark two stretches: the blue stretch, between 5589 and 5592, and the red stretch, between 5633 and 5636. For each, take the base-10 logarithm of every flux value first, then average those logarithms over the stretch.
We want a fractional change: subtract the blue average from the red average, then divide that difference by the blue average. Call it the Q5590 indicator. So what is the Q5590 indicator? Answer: -0.03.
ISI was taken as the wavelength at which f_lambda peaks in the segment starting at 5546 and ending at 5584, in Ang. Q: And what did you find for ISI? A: 5562.91 Ang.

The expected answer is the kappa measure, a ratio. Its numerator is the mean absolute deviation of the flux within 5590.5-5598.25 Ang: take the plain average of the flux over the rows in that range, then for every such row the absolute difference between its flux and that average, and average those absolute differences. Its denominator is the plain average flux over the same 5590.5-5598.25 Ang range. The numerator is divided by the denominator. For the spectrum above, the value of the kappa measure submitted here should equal 0.028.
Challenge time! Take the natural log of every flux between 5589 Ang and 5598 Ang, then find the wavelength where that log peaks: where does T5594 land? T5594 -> 5592.45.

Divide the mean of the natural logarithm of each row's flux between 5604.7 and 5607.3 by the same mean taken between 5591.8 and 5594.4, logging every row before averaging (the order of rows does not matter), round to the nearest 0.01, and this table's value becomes 0.96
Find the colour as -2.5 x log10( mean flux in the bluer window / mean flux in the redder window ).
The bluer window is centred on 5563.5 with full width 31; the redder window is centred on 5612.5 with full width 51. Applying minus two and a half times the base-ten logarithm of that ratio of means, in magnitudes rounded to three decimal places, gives 0.008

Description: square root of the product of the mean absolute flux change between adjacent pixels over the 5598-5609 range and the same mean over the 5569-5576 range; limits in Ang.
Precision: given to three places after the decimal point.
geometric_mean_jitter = 0.106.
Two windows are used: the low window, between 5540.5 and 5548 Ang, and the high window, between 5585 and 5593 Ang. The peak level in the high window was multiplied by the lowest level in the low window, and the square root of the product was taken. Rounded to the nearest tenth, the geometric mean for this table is 15.5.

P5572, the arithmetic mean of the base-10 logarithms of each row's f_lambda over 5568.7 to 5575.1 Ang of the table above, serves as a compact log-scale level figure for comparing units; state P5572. 1.16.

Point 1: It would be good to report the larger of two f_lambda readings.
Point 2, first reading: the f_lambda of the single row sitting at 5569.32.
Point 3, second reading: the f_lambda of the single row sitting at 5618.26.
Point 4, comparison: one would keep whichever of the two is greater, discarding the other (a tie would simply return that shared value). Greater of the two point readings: 14.8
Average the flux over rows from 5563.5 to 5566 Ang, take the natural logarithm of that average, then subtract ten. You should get -7.27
